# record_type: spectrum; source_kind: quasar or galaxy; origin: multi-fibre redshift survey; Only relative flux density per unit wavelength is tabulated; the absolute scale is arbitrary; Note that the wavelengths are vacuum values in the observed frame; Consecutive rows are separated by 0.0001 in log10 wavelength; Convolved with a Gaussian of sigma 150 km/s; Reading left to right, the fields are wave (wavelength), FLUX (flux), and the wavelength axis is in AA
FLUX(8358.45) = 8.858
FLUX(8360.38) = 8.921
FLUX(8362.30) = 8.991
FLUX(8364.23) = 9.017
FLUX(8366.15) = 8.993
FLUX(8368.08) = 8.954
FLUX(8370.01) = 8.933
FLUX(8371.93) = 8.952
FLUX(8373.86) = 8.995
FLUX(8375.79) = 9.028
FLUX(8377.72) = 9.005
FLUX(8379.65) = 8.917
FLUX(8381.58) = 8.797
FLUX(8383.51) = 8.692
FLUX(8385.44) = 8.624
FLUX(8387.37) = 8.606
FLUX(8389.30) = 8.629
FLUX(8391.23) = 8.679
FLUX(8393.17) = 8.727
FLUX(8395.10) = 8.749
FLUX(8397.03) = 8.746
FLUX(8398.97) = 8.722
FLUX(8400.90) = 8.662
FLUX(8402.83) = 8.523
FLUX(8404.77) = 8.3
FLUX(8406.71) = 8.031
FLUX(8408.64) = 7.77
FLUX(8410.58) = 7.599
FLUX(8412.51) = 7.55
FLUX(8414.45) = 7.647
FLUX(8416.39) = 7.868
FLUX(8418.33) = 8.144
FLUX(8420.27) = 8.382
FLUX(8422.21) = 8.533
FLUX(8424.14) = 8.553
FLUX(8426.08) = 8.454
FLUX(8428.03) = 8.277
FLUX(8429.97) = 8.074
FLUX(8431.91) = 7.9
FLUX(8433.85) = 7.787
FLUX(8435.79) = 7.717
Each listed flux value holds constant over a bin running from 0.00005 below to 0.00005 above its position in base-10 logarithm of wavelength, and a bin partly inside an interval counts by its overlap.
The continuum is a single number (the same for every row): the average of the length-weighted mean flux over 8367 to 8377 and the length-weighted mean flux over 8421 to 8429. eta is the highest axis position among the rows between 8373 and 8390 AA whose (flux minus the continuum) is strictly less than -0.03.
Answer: 8389.30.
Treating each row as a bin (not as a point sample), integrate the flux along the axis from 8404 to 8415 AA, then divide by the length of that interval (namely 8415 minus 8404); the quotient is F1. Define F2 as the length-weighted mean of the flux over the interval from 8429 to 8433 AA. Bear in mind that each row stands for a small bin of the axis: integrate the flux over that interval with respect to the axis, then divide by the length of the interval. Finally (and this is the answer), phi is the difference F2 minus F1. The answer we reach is 0.2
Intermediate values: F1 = 7.8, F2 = 7.99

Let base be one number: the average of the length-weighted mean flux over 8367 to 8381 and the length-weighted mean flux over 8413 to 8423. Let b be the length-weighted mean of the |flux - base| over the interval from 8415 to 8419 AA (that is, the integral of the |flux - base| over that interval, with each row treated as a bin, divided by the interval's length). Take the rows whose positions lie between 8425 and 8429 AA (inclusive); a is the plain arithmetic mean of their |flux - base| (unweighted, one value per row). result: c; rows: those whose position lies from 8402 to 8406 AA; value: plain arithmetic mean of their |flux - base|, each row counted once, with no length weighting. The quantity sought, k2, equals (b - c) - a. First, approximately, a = 0.15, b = 0.56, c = 0.11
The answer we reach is 0.3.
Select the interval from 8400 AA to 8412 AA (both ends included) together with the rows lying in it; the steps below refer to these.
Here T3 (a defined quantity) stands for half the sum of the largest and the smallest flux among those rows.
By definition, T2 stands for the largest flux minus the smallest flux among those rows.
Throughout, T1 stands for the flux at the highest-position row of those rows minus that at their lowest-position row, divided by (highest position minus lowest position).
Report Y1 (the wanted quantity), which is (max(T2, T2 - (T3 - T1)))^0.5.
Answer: 1.03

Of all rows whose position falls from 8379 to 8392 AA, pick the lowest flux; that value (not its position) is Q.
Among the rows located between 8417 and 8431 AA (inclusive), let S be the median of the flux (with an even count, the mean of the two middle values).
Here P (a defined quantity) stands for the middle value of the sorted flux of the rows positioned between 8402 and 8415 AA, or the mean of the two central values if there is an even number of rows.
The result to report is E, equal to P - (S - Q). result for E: 7.99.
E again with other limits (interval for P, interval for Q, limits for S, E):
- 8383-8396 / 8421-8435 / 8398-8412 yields 8.17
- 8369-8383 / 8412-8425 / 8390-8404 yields 7.78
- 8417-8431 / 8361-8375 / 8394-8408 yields 8.65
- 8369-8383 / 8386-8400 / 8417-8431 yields 9.18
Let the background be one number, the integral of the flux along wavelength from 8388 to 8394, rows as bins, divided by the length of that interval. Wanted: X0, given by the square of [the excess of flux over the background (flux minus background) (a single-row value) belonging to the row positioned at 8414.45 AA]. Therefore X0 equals 1.04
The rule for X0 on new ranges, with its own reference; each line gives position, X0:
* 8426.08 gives 0.05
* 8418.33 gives 0.27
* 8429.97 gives 0.35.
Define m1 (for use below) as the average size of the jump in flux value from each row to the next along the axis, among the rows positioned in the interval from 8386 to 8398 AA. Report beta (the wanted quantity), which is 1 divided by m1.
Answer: 34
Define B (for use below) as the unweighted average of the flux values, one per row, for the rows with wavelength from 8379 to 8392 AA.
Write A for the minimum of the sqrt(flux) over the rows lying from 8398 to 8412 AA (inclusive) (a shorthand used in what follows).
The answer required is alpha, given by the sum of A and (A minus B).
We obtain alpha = -3.19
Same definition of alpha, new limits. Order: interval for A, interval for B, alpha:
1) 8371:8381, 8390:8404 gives -2.71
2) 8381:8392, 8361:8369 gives -3.12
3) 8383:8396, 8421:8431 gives -2.51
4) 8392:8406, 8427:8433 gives -2.32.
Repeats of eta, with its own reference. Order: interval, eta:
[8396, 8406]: 8404.77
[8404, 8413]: 8412.51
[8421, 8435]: 8433.85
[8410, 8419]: 8418.33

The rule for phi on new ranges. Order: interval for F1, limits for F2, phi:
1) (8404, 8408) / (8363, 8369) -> 0.9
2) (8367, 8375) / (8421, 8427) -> -0.4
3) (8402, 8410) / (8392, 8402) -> 0.6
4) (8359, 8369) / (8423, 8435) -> -0.8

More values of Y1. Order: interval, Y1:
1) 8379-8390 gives 0.56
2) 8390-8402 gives 0.29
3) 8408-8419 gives 0.77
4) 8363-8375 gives 0.29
